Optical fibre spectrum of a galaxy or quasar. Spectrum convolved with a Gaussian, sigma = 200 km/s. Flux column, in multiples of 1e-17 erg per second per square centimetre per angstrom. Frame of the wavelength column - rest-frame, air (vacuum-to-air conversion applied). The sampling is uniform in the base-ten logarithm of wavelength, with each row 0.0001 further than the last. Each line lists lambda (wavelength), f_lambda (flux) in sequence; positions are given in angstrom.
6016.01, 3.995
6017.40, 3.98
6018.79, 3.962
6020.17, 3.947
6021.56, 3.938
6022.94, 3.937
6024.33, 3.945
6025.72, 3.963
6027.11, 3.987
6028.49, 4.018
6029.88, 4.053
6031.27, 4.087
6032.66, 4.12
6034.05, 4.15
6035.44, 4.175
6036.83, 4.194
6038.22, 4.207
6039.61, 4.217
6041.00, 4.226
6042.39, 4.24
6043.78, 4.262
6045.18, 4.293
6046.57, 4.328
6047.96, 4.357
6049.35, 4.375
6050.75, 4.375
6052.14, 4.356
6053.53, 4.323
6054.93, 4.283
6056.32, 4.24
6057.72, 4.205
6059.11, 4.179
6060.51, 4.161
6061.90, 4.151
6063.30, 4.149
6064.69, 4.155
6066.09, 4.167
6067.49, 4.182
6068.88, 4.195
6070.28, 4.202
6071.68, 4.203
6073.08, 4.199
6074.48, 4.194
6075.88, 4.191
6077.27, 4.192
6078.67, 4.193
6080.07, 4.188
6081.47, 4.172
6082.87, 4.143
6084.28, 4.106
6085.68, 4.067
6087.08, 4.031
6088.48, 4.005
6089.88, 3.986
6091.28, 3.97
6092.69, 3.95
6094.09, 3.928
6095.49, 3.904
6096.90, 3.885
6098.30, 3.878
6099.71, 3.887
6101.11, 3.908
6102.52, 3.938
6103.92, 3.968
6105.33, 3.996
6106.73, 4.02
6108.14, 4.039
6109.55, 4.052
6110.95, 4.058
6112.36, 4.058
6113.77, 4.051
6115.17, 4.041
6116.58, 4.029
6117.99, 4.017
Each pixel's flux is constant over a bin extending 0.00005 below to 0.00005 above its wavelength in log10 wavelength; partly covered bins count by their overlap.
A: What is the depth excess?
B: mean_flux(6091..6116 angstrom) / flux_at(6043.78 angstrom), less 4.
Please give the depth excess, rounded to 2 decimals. -3.07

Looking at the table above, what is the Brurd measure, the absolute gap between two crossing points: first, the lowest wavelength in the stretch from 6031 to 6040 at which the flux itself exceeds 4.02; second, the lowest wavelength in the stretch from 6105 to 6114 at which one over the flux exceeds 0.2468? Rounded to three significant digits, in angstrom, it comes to 74.1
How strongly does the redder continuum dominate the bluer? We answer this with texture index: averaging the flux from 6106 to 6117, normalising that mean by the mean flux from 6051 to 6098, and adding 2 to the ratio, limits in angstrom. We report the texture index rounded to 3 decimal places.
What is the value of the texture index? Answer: 2.978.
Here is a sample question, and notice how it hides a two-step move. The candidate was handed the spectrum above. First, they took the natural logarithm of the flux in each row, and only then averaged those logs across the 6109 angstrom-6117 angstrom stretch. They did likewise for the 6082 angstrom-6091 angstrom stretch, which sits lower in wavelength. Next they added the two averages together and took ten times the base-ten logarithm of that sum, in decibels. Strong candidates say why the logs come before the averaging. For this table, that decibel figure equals 4.47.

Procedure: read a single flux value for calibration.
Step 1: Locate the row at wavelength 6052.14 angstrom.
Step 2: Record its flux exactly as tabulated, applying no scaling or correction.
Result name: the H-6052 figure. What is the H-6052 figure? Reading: 4.356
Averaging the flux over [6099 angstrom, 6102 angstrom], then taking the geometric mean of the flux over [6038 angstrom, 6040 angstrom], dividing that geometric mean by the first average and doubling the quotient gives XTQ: 2.16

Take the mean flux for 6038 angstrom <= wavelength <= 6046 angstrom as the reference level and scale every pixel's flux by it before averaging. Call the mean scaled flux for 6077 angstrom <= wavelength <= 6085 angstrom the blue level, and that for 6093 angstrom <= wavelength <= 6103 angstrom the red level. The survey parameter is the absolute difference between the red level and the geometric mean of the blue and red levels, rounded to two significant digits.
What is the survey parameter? 0.030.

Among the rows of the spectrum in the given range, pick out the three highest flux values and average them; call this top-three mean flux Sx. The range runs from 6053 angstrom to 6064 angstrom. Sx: 4.28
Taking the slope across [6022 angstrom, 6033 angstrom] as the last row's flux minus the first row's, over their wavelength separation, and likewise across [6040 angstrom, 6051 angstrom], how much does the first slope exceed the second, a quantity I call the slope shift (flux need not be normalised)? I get 0.004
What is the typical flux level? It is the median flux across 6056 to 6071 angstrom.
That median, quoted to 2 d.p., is 4.18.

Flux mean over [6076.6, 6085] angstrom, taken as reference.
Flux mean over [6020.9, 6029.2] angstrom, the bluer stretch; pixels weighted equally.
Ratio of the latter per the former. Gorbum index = 0.95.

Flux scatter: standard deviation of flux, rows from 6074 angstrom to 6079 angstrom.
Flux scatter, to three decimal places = 0.001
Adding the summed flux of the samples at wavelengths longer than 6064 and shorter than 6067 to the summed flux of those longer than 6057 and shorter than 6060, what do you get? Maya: 16.7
